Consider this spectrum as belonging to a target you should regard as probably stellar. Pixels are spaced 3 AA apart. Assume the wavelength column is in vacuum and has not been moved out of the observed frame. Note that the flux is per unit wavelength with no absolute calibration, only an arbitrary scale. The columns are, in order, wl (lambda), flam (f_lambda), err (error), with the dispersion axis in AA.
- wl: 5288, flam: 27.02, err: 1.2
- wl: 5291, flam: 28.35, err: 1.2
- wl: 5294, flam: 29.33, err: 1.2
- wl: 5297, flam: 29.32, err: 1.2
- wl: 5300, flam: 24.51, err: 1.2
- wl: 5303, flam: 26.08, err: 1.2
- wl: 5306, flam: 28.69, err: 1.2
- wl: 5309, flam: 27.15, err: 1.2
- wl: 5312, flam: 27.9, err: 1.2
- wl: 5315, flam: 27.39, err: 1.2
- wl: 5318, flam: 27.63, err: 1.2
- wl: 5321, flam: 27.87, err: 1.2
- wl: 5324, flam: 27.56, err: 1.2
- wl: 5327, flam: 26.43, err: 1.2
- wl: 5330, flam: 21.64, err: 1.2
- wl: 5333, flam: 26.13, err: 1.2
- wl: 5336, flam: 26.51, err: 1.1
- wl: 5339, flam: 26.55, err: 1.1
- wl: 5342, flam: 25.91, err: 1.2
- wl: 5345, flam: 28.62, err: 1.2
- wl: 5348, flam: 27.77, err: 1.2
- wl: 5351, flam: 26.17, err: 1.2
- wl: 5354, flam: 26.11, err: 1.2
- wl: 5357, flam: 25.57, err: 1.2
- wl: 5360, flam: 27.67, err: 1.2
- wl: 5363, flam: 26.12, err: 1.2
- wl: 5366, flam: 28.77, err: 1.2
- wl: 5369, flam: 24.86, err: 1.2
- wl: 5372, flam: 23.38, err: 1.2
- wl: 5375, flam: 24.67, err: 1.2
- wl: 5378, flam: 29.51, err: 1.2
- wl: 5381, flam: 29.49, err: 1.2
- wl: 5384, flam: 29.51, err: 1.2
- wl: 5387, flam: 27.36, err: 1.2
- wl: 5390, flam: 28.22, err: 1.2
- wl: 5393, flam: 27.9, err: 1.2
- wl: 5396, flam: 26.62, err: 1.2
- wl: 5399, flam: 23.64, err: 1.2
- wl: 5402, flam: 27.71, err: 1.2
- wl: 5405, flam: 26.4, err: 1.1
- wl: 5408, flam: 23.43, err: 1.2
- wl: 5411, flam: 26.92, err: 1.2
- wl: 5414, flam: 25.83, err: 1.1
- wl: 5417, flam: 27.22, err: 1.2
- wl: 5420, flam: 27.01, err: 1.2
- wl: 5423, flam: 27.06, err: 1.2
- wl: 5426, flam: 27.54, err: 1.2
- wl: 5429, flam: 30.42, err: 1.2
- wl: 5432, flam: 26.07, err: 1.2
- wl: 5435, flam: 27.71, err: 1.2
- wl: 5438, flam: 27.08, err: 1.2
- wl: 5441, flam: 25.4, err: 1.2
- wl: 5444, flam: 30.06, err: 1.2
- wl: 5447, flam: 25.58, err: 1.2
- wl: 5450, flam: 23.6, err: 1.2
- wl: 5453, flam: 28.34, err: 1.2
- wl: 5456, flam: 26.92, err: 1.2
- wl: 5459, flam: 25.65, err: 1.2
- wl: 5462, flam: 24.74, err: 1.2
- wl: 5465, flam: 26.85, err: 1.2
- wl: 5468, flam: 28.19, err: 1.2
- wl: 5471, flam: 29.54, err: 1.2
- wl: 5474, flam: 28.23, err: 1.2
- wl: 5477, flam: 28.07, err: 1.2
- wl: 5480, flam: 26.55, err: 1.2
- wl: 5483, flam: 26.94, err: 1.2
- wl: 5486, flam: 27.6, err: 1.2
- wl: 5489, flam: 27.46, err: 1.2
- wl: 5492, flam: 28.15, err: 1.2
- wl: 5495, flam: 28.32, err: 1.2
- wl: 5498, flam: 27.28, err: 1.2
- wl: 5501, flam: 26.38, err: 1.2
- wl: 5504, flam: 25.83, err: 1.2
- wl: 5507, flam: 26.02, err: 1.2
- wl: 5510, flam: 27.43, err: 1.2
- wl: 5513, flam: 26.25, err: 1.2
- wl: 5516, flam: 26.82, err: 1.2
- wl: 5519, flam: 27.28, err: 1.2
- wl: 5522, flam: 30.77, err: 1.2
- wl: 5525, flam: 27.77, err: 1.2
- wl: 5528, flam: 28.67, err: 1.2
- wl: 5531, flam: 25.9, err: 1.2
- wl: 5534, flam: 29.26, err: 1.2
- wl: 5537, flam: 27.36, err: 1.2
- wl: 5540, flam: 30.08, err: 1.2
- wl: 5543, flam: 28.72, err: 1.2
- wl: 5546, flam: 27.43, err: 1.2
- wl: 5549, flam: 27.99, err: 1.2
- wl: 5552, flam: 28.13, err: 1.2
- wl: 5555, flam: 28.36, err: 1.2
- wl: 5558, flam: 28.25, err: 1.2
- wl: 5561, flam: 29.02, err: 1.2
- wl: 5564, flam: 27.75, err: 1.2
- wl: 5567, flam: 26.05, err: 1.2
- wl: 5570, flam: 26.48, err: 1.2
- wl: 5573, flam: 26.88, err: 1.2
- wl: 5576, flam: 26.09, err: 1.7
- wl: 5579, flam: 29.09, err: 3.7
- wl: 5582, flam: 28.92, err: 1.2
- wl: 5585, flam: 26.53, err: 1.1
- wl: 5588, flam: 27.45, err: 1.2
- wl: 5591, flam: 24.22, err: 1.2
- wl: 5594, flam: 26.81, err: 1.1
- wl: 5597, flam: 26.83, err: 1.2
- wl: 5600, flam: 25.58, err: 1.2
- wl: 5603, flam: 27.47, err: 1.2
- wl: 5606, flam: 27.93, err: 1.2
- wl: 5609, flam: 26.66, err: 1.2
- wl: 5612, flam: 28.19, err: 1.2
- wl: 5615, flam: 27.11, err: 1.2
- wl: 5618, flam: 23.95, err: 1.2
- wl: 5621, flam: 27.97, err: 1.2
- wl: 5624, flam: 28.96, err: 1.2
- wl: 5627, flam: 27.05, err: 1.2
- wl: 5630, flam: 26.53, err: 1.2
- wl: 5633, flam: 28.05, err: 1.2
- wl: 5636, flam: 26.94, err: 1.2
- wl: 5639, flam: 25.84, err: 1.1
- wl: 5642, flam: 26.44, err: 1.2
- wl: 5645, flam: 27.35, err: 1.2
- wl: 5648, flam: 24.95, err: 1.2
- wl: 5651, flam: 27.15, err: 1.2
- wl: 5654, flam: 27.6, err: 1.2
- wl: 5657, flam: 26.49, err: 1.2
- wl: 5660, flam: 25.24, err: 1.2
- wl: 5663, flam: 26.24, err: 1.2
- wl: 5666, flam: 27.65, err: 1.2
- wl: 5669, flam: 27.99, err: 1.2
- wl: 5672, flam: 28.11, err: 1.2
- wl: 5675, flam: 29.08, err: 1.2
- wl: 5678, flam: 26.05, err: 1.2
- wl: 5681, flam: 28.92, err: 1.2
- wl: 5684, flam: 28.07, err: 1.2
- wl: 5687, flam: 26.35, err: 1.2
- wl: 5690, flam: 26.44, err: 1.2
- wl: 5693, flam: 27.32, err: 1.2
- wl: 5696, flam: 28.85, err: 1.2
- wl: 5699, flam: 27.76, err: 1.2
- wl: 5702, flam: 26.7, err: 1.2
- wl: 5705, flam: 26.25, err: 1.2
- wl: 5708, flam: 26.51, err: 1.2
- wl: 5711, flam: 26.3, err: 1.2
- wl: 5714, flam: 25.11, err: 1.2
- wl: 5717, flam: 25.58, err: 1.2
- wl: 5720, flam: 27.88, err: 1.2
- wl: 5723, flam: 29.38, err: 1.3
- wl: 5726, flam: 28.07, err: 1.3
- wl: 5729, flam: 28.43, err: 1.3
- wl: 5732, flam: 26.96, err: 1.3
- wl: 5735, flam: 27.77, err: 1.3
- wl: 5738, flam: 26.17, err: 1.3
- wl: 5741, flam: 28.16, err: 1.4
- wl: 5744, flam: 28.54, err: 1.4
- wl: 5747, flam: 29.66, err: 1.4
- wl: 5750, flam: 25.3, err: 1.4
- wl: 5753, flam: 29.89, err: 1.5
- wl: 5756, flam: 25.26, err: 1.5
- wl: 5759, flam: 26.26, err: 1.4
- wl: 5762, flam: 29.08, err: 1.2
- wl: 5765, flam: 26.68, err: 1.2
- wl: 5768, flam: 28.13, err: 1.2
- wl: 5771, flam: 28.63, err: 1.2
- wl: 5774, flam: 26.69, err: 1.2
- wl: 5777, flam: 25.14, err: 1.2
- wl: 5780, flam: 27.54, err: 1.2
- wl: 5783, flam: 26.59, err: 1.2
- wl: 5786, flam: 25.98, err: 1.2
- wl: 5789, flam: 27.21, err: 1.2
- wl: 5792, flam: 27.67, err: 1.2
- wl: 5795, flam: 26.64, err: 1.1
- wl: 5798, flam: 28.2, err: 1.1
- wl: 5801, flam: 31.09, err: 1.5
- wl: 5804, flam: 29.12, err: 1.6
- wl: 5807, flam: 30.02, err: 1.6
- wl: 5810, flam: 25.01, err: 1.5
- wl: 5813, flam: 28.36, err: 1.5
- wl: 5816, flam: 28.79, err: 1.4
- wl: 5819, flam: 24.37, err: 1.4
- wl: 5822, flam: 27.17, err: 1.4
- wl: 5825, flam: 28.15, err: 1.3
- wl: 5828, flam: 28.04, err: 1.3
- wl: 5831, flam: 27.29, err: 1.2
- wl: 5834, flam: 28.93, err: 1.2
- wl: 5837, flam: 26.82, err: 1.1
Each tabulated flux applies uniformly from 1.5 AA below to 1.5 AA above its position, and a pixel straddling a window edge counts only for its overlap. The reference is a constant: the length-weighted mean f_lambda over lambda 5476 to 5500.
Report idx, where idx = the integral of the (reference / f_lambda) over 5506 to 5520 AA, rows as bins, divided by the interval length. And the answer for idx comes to 1.028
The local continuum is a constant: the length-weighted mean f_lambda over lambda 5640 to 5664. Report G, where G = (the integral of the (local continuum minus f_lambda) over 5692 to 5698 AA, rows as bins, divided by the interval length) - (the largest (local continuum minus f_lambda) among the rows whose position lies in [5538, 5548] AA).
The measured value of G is -0.7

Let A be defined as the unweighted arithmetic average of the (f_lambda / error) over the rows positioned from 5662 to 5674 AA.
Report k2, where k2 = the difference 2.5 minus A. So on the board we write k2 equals -20.4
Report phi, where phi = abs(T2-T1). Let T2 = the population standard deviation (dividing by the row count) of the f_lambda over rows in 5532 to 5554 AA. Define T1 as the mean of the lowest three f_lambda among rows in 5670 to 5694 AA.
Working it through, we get 25.4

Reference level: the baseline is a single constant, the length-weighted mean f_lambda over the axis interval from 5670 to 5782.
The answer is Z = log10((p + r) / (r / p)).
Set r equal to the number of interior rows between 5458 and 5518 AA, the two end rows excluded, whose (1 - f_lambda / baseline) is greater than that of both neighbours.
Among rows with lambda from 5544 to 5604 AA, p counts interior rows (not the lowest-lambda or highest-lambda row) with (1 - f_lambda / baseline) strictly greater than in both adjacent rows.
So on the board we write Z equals 1.12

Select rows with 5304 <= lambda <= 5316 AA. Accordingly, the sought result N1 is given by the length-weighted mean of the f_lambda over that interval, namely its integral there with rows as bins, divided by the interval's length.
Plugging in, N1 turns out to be 27.7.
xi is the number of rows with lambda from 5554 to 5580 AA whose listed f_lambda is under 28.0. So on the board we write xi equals 5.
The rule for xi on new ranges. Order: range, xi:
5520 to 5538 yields 3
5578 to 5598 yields 5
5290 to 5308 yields 2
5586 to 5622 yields 11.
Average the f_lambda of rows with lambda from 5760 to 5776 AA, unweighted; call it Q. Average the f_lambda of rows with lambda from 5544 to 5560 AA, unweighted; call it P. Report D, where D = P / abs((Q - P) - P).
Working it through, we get 0.99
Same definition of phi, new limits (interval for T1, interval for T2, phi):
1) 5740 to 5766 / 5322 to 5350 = 23.7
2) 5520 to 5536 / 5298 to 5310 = 25.9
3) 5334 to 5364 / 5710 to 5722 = 24.8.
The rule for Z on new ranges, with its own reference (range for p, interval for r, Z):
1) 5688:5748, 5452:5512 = 1.05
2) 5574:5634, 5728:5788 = 1.08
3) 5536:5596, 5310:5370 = 1.12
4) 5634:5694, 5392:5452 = 0.96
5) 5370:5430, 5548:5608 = 1.08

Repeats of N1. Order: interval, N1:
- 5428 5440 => 27.6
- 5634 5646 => 26.7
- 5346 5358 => 26.5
